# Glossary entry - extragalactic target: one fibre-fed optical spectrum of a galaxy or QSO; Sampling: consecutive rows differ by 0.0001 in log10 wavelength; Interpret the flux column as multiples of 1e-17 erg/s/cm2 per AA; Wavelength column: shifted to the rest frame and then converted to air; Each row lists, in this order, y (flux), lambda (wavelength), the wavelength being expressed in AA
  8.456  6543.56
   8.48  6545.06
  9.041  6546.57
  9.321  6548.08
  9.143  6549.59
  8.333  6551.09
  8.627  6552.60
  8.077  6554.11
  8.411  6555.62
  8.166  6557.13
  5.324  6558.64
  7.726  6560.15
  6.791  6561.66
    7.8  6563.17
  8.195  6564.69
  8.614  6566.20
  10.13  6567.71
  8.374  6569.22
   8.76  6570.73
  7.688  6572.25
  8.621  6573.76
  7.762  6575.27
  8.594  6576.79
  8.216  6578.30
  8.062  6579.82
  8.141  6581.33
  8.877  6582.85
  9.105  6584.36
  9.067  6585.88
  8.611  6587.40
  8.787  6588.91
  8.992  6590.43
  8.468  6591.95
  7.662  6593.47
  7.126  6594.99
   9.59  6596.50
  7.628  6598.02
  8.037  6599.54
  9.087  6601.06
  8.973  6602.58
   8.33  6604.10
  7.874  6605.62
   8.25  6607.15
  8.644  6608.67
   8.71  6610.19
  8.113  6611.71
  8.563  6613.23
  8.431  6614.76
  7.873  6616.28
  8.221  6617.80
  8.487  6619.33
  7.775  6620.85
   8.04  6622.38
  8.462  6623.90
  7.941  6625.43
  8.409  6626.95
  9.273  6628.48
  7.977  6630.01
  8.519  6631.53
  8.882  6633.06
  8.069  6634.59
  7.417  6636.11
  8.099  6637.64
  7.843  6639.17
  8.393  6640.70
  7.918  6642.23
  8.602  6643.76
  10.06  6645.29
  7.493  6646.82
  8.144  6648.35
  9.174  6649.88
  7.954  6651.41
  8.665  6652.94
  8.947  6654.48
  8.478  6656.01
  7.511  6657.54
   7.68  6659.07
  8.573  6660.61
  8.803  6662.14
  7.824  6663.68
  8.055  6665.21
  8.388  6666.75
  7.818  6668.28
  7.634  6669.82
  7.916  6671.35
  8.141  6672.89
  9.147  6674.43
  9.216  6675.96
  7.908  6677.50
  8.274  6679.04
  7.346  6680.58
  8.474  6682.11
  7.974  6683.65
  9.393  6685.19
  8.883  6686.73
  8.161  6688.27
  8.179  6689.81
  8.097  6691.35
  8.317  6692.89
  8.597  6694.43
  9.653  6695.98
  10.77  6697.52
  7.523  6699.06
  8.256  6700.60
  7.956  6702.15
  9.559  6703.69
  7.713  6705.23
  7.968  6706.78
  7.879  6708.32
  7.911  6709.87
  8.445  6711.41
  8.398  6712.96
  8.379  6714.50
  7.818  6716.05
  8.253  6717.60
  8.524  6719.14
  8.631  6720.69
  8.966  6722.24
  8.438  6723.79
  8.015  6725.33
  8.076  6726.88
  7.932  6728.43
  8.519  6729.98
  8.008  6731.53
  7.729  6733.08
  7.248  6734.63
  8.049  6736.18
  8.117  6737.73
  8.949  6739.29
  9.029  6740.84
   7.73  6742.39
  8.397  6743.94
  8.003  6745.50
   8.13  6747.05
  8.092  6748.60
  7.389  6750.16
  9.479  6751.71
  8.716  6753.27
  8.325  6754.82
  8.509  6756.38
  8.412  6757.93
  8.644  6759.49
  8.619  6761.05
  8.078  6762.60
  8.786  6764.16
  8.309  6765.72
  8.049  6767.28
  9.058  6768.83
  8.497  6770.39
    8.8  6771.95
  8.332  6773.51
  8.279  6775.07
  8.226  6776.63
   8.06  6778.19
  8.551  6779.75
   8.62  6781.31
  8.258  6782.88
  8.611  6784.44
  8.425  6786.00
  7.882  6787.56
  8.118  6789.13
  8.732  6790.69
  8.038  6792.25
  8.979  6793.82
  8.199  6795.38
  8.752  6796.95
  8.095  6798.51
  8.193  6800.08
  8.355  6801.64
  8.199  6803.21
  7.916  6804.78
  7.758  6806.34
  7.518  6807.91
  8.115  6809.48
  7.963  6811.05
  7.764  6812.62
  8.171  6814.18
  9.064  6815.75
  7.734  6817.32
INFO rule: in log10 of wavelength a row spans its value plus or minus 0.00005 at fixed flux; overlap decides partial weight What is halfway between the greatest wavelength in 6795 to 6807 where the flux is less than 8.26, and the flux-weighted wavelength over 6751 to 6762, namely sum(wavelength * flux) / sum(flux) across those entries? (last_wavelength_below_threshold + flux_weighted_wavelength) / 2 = 6781.3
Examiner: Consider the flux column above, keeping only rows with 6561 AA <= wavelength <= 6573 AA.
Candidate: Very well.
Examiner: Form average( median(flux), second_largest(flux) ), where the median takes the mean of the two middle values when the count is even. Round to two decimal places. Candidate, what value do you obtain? 8.52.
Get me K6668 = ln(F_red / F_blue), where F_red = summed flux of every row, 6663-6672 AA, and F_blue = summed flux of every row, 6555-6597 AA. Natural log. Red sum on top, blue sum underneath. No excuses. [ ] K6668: -1.6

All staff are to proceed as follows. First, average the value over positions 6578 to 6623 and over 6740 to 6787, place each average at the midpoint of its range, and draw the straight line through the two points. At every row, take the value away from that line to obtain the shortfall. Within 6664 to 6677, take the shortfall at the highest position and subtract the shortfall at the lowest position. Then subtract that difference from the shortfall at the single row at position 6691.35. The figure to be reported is 1.47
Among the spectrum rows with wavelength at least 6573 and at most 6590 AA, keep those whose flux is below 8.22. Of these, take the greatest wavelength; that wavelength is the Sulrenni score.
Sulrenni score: 6581.33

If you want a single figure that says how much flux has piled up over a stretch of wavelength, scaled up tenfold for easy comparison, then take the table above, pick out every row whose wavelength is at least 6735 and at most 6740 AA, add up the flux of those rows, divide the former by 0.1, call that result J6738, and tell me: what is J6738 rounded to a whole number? 251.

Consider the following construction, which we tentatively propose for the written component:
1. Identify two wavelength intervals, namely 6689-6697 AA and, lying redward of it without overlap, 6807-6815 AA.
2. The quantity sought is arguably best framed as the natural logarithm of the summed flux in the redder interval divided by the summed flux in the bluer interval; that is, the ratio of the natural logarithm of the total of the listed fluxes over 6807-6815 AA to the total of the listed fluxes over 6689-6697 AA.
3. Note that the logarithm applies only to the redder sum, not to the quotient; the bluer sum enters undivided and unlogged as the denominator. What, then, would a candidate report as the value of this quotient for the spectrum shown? 0.0858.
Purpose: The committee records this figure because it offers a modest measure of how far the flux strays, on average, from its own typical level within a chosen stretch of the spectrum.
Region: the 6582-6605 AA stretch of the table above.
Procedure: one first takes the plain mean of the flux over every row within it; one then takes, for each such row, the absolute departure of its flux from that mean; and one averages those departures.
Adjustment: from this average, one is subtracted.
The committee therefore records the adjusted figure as -0.46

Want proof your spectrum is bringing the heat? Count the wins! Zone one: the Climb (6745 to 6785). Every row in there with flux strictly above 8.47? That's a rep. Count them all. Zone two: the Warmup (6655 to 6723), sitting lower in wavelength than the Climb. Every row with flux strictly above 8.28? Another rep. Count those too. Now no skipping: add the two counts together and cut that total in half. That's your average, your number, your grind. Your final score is 16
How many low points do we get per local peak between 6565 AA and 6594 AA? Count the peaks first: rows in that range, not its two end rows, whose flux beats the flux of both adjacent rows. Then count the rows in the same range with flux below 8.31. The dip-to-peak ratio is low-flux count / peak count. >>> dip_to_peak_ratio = 1.0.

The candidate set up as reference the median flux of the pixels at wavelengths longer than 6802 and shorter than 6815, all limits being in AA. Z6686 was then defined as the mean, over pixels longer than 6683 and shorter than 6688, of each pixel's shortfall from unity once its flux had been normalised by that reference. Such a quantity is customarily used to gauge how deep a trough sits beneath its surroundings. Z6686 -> -0.10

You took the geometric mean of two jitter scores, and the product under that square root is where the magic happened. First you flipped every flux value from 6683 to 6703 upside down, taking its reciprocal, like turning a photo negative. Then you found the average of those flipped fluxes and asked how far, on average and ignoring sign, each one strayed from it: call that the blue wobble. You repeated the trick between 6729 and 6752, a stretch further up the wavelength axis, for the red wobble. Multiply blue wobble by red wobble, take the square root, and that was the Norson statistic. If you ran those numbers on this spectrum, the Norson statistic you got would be 0.0074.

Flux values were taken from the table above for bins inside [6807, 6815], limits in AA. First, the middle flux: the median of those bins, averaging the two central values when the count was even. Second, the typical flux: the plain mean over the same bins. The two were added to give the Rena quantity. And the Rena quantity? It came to 15.9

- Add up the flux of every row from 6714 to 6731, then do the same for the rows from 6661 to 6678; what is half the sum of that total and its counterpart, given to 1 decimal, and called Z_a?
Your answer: 91.2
